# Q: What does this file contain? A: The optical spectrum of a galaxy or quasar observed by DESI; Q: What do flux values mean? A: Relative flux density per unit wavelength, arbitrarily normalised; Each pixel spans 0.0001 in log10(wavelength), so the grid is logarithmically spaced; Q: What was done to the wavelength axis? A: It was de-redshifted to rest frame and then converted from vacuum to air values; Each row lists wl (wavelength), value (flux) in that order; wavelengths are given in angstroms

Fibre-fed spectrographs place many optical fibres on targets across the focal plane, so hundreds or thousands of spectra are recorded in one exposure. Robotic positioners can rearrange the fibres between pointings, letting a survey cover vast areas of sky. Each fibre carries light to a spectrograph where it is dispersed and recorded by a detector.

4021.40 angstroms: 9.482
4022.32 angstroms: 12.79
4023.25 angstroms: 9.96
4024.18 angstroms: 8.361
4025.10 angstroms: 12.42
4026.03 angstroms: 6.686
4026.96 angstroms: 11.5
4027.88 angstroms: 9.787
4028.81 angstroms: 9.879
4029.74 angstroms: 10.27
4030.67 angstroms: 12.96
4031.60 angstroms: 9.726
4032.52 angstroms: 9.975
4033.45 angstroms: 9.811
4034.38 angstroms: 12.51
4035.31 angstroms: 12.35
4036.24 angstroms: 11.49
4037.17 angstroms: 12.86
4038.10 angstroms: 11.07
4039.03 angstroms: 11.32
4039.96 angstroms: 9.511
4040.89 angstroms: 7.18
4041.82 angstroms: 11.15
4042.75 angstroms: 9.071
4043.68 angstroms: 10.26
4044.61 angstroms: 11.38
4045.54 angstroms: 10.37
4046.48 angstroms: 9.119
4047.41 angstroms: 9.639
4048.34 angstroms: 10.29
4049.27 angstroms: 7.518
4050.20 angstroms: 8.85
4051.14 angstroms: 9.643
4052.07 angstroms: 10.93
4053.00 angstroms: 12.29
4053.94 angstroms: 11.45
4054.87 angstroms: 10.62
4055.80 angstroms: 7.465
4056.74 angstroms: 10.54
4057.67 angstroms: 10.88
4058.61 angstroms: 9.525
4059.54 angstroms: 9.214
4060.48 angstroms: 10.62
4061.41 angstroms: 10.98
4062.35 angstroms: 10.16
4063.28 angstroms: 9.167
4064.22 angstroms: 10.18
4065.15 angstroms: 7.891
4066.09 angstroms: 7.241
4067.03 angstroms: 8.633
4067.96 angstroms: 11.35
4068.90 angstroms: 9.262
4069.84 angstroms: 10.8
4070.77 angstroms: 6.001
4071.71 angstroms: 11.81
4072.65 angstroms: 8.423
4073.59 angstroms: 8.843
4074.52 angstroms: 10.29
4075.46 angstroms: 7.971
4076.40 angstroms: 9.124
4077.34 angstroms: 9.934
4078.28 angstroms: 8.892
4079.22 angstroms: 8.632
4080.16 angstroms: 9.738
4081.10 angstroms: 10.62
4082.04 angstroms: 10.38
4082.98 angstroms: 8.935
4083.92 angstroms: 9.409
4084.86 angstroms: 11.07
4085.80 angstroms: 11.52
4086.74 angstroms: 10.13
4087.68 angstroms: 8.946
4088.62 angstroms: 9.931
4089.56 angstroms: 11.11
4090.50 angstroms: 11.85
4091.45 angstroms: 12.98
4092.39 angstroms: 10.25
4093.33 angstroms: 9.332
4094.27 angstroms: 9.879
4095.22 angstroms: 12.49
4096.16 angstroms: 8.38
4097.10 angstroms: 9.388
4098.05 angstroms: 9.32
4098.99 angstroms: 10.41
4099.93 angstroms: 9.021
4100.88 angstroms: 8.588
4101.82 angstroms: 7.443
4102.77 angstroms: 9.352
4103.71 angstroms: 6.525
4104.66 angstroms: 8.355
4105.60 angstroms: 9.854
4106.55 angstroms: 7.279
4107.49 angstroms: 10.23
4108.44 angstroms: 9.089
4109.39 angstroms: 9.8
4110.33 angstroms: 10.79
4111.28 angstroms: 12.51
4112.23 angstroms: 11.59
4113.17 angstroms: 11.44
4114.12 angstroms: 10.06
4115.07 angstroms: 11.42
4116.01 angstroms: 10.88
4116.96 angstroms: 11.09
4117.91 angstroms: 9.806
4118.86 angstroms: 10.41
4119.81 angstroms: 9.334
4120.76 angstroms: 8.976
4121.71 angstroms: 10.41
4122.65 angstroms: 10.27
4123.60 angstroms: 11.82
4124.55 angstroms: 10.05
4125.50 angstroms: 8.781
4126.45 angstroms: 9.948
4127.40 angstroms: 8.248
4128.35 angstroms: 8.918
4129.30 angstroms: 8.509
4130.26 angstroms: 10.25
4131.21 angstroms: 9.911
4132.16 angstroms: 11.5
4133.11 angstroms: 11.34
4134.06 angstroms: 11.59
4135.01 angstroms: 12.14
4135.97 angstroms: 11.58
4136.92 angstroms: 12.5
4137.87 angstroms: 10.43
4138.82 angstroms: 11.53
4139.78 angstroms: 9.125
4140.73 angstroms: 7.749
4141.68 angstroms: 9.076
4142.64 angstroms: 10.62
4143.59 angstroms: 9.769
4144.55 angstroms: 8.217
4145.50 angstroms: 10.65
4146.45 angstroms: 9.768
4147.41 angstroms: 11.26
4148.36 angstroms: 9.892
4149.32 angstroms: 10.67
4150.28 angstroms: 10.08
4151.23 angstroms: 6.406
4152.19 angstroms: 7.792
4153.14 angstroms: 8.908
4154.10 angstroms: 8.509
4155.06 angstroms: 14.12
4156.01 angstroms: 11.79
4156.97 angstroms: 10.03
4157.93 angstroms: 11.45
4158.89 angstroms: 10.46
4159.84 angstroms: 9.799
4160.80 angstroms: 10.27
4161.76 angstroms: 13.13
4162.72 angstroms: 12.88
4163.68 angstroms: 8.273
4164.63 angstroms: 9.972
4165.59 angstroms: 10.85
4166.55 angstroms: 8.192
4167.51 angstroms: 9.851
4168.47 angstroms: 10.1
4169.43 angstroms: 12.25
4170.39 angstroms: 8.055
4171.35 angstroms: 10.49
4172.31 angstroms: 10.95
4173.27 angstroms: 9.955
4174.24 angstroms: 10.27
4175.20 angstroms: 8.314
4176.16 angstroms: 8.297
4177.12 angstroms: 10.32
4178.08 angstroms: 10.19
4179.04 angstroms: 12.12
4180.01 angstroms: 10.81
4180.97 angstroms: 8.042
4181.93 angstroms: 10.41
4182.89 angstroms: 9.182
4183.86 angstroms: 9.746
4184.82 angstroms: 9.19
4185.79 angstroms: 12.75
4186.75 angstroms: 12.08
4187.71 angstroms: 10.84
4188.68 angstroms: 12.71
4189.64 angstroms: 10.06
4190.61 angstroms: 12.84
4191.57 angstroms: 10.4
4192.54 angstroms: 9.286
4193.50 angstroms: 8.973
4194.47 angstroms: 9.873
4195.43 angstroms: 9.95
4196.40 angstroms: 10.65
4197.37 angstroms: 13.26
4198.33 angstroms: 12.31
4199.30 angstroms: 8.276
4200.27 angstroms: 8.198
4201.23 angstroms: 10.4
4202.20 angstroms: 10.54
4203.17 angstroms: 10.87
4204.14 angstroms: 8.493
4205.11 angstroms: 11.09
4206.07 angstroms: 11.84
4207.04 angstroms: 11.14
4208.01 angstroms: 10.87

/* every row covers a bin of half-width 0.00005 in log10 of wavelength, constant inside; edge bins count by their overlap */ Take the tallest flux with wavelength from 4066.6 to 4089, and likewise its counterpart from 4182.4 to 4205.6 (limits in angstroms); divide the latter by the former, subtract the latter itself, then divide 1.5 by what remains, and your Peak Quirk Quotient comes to -0.124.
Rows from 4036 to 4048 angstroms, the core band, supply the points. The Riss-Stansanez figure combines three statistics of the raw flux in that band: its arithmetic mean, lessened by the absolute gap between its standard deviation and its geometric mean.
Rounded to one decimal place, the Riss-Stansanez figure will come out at 1.5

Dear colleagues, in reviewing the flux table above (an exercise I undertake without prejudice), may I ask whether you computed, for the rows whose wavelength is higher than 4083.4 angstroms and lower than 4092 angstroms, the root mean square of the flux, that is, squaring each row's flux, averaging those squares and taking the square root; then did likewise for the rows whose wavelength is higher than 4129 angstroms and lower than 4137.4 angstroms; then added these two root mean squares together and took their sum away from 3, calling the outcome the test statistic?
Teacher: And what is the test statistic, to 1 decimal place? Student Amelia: -18.9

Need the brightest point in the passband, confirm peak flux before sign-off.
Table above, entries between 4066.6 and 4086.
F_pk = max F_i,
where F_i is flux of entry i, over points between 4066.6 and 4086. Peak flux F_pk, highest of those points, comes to 11.81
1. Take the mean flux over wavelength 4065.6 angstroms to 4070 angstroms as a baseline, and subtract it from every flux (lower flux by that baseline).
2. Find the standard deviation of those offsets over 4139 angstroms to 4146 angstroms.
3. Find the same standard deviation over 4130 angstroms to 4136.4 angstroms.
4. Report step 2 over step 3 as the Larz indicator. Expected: 1.4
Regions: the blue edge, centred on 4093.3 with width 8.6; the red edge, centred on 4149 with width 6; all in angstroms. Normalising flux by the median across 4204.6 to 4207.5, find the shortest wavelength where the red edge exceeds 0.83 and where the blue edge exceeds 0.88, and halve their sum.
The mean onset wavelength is 4118.0 angstroms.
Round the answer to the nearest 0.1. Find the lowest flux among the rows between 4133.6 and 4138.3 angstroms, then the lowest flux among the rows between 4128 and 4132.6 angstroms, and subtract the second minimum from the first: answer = 1.9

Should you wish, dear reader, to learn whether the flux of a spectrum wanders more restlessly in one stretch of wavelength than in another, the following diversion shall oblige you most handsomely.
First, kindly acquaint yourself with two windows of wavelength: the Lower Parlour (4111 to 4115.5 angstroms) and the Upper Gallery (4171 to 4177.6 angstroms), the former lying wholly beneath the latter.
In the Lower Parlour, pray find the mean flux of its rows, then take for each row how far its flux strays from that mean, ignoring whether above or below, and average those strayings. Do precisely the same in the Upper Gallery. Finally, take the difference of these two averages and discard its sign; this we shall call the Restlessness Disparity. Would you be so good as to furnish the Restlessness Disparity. 0.3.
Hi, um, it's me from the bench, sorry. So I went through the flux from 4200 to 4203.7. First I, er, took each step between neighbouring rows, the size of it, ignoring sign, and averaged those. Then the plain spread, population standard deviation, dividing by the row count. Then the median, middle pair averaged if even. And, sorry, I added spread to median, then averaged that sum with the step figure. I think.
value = 6.2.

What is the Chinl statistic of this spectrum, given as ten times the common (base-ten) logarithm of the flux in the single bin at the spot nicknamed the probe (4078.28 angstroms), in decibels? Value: 9.5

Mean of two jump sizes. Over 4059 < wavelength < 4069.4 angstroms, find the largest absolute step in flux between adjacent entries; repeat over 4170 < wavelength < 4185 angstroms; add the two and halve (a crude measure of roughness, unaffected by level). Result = 2.7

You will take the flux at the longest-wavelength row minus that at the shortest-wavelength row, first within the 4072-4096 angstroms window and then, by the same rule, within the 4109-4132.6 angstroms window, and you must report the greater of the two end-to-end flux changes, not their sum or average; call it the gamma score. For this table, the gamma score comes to 4.1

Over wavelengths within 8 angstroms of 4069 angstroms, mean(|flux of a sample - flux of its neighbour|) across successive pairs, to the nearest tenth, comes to 2.1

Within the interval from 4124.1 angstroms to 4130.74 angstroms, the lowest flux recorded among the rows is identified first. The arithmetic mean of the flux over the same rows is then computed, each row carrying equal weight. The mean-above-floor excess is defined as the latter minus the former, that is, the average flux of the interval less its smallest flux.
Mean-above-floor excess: 1.0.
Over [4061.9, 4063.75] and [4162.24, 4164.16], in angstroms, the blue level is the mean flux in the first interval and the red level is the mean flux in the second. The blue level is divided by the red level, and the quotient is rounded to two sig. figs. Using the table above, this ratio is 0.91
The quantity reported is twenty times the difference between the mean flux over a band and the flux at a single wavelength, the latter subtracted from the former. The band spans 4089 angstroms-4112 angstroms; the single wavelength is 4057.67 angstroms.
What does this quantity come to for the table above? -22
